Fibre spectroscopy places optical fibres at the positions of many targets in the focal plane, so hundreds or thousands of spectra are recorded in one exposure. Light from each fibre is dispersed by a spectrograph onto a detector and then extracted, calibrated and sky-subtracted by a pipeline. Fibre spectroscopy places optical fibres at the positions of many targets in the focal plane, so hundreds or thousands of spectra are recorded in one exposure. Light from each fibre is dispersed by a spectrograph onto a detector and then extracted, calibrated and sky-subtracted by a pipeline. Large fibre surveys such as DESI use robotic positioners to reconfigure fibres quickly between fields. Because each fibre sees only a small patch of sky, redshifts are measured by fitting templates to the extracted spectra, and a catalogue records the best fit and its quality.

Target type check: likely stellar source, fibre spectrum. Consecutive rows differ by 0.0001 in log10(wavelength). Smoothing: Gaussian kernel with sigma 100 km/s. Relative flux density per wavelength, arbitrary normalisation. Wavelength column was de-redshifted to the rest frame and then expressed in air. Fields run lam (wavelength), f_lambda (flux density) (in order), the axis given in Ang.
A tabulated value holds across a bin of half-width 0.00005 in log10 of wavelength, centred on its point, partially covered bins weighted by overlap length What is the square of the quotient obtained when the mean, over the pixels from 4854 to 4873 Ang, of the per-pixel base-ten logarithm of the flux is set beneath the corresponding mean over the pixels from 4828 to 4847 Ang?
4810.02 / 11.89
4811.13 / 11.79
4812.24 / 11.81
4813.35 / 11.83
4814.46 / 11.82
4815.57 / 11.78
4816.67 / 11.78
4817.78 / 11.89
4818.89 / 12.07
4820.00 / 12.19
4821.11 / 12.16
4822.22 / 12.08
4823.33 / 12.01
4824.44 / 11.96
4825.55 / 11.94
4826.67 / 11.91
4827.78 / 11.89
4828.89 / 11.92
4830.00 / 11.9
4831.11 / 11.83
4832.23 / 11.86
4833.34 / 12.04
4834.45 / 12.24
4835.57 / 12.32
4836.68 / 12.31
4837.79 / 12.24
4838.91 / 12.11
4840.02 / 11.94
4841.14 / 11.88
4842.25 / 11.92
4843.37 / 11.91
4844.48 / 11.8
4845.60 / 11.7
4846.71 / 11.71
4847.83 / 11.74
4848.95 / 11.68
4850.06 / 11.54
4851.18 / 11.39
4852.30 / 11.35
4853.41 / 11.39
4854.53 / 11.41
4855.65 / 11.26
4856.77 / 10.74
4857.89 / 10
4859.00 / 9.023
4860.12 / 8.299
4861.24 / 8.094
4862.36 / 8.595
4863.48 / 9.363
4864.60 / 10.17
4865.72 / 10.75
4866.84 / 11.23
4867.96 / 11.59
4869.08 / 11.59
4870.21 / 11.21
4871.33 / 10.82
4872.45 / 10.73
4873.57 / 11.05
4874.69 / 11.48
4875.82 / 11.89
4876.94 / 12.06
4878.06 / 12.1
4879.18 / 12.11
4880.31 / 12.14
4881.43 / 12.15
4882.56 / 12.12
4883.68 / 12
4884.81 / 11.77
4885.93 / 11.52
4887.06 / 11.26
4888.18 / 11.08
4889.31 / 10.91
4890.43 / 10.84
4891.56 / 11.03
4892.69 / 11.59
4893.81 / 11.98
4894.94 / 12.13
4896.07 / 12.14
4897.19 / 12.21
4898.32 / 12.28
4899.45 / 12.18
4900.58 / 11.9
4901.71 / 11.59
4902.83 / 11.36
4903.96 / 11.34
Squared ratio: 1.14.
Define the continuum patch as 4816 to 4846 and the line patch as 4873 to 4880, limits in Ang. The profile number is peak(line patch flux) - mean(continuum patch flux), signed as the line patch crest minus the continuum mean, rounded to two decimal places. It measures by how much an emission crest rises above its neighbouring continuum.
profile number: 0.12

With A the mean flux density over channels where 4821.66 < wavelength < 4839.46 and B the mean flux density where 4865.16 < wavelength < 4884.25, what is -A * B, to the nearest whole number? -139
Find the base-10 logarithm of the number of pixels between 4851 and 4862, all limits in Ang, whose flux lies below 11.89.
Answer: 1.00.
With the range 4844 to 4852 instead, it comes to 0.85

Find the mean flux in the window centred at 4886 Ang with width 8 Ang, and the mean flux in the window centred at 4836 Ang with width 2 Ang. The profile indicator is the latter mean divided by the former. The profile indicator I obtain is 1.07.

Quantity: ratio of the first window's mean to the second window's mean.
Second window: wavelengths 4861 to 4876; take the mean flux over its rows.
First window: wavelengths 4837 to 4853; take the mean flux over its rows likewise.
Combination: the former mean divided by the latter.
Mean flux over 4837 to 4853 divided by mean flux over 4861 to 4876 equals 1.11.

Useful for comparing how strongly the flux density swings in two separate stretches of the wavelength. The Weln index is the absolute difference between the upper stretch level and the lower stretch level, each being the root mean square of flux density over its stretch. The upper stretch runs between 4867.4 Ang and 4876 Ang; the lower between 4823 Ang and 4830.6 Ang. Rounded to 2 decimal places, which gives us 0.63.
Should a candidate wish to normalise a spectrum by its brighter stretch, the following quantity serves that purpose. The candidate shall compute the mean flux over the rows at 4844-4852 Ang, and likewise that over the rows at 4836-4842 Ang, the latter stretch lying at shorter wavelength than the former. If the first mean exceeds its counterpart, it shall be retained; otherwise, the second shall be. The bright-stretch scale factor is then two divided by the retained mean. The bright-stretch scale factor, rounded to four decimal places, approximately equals 0.1653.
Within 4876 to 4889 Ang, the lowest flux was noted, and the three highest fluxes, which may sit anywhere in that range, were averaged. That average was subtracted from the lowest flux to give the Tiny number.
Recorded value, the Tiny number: -1.1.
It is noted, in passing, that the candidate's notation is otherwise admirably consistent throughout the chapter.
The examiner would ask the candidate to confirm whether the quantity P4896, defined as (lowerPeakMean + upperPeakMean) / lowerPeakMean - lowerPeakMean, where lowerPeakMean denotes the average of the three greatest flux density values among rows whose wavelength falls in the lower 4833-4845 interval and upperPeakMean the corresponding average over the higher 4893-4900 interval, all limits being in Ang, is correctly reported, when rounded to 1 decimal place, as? -10.3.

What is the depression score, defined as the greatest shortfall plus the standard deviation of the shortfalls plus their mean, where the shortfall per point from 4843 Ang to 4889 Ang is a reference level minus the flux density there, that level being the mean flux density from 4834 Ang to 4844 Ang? 6.0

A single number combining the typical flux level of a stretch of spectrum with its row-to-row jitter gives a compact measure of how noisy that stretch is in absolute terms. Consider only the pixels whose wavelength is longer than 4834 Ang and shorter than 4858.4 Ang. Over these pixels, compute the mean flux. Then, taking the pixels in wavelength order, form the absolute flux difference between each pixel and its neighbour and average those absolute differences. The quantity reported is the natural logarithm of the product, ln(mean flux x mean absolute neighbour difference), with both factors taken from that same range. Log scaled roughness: 0.4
